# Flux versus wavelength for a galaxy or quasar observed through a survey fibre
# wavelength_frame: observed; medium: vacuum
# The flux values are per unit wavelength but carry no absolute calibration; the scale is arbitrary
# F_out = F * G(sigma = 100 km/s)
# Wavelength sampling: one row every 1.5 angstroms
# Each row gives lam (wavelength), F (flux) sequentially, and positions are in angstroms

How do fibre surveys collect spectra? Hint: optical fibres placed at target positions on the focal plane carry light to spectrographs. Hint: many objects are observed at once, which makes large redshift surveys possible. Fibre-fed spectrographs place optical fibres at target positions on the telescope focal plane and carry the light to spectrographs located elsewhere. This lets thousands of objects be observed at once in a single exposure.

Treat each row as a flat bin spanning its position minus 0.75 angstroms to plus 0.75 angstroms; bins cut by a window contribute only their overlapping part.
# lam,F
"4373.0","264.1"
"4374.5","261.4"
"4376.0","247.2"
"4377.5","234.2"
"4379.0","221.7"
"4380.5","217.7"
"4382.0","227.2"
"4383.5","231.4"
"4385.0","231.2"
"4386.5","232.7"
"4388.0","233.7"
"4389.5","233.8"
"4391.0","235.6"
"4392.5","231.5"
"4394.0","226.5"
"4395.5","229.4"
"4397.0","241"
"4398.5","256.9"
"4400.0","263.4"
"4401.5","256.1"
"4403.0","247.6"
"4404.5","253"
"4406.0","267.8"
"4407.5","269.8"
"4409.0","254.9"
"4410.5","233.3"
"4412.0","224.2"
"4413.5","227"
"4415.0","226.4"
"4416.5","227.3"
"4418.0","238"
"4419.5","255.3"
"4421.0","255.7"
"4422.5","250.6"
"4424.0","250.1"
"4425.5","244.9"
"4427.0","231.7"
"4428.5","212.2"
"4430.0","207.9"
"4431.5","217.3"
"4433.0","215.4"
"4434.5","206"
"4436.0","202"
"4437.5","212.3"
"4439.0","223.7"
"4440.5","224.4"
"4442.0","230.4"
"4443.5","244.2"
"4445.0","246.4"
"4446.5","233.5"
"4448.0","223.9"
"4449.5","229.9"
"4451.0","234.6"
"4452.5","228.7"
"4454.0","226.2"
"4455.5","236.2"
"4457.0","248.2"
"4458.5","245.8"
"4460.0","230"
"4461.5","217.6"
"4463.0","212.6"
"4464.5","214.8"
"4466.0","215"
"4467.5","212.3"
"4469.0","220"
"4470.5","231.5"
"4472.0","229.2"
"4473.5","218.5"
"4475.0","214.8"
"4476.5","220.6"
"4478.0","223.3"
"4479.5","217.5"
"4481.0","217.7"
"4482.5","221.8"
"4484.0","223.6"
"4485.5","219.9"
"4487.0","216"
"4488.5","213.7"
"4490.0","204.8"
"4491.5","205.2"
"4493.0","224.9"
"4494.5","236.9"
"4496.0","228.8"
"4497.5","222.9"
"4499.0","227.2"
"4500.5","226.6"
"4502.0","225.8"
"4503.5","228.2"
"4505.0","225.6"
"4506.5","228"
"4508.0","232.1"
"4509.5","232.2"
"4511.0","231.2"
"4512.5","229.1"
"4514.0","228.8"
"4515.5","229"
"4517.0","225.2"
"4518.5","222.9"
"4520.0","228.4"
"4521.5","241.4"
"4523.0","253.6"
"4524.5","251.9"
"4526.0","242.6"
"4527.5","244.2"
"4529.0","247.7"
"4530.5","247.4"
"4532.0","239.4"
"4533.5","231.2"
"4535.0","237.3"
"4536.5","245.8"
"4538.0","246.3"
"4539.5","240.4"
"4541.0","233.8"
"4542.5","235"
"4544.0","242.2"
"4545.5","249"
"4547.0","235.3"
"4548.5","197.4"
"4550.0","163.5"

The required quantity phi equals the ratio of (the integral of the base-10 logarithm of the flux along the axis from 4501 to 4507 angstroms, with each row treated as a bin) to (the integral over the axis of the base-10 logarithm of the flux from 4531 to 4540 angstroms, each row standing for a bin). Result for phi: 0.66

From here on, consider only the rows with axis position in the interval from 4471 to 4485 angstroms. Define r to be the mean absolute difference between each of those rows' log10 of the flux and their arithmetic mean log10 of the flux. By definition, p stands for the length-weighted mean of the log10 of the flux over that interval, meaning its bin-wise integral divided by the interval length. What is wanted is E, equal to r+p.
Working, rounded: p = 2.34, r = 0.006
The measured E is 2.35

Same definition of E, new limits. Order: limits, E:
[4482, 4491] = 2.34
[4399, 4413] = 2.42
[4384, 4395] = 2.37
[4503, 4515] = 2.36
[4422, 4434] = 2.39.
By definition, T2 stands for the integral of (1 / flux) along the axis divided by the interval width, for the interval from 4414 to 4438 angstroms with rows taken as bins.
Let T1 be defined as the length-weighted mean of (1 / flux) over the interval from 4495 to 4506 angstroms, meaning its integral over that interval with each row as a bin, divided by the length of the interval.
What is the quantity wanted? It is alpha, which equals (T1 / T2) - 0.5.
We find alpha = 0.50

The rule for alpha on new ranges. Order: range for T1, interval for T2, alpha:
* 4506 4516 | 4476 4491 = 0.45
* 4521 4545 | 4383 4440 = 0.47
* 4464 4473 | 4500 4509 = 0.53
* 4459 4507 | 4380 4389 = 0.54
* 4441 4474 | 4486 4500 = 0.46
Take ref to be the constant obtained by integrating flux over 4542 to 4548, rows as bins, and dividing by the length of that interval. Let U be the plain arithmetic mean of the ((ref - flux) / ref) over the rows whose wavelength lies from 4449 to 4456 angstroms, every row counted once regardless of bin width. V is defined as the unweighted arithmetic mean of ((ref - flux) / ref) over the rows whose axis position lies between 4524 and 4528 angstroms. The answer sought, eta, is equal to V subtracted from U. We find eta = 0.06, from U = 0.032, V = -0.031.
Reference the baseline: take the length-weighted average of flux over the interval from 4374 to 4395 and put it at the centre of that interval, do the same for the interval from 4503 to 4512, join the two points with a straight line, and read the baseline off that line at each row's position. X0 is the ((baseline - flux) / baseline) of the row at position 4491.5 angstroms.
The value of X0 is 0.108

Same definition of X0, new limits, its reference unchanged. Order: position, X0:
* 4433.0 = 0.070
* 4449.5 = 0.005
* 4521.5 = -0.053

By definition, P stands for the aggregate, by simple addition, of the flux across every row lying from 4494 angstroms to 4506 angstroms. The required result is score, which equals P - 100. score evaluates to 1722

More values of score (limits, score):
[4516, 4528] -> 1810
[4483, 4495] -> 1645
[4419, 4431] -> 1808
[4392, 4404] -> 1852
